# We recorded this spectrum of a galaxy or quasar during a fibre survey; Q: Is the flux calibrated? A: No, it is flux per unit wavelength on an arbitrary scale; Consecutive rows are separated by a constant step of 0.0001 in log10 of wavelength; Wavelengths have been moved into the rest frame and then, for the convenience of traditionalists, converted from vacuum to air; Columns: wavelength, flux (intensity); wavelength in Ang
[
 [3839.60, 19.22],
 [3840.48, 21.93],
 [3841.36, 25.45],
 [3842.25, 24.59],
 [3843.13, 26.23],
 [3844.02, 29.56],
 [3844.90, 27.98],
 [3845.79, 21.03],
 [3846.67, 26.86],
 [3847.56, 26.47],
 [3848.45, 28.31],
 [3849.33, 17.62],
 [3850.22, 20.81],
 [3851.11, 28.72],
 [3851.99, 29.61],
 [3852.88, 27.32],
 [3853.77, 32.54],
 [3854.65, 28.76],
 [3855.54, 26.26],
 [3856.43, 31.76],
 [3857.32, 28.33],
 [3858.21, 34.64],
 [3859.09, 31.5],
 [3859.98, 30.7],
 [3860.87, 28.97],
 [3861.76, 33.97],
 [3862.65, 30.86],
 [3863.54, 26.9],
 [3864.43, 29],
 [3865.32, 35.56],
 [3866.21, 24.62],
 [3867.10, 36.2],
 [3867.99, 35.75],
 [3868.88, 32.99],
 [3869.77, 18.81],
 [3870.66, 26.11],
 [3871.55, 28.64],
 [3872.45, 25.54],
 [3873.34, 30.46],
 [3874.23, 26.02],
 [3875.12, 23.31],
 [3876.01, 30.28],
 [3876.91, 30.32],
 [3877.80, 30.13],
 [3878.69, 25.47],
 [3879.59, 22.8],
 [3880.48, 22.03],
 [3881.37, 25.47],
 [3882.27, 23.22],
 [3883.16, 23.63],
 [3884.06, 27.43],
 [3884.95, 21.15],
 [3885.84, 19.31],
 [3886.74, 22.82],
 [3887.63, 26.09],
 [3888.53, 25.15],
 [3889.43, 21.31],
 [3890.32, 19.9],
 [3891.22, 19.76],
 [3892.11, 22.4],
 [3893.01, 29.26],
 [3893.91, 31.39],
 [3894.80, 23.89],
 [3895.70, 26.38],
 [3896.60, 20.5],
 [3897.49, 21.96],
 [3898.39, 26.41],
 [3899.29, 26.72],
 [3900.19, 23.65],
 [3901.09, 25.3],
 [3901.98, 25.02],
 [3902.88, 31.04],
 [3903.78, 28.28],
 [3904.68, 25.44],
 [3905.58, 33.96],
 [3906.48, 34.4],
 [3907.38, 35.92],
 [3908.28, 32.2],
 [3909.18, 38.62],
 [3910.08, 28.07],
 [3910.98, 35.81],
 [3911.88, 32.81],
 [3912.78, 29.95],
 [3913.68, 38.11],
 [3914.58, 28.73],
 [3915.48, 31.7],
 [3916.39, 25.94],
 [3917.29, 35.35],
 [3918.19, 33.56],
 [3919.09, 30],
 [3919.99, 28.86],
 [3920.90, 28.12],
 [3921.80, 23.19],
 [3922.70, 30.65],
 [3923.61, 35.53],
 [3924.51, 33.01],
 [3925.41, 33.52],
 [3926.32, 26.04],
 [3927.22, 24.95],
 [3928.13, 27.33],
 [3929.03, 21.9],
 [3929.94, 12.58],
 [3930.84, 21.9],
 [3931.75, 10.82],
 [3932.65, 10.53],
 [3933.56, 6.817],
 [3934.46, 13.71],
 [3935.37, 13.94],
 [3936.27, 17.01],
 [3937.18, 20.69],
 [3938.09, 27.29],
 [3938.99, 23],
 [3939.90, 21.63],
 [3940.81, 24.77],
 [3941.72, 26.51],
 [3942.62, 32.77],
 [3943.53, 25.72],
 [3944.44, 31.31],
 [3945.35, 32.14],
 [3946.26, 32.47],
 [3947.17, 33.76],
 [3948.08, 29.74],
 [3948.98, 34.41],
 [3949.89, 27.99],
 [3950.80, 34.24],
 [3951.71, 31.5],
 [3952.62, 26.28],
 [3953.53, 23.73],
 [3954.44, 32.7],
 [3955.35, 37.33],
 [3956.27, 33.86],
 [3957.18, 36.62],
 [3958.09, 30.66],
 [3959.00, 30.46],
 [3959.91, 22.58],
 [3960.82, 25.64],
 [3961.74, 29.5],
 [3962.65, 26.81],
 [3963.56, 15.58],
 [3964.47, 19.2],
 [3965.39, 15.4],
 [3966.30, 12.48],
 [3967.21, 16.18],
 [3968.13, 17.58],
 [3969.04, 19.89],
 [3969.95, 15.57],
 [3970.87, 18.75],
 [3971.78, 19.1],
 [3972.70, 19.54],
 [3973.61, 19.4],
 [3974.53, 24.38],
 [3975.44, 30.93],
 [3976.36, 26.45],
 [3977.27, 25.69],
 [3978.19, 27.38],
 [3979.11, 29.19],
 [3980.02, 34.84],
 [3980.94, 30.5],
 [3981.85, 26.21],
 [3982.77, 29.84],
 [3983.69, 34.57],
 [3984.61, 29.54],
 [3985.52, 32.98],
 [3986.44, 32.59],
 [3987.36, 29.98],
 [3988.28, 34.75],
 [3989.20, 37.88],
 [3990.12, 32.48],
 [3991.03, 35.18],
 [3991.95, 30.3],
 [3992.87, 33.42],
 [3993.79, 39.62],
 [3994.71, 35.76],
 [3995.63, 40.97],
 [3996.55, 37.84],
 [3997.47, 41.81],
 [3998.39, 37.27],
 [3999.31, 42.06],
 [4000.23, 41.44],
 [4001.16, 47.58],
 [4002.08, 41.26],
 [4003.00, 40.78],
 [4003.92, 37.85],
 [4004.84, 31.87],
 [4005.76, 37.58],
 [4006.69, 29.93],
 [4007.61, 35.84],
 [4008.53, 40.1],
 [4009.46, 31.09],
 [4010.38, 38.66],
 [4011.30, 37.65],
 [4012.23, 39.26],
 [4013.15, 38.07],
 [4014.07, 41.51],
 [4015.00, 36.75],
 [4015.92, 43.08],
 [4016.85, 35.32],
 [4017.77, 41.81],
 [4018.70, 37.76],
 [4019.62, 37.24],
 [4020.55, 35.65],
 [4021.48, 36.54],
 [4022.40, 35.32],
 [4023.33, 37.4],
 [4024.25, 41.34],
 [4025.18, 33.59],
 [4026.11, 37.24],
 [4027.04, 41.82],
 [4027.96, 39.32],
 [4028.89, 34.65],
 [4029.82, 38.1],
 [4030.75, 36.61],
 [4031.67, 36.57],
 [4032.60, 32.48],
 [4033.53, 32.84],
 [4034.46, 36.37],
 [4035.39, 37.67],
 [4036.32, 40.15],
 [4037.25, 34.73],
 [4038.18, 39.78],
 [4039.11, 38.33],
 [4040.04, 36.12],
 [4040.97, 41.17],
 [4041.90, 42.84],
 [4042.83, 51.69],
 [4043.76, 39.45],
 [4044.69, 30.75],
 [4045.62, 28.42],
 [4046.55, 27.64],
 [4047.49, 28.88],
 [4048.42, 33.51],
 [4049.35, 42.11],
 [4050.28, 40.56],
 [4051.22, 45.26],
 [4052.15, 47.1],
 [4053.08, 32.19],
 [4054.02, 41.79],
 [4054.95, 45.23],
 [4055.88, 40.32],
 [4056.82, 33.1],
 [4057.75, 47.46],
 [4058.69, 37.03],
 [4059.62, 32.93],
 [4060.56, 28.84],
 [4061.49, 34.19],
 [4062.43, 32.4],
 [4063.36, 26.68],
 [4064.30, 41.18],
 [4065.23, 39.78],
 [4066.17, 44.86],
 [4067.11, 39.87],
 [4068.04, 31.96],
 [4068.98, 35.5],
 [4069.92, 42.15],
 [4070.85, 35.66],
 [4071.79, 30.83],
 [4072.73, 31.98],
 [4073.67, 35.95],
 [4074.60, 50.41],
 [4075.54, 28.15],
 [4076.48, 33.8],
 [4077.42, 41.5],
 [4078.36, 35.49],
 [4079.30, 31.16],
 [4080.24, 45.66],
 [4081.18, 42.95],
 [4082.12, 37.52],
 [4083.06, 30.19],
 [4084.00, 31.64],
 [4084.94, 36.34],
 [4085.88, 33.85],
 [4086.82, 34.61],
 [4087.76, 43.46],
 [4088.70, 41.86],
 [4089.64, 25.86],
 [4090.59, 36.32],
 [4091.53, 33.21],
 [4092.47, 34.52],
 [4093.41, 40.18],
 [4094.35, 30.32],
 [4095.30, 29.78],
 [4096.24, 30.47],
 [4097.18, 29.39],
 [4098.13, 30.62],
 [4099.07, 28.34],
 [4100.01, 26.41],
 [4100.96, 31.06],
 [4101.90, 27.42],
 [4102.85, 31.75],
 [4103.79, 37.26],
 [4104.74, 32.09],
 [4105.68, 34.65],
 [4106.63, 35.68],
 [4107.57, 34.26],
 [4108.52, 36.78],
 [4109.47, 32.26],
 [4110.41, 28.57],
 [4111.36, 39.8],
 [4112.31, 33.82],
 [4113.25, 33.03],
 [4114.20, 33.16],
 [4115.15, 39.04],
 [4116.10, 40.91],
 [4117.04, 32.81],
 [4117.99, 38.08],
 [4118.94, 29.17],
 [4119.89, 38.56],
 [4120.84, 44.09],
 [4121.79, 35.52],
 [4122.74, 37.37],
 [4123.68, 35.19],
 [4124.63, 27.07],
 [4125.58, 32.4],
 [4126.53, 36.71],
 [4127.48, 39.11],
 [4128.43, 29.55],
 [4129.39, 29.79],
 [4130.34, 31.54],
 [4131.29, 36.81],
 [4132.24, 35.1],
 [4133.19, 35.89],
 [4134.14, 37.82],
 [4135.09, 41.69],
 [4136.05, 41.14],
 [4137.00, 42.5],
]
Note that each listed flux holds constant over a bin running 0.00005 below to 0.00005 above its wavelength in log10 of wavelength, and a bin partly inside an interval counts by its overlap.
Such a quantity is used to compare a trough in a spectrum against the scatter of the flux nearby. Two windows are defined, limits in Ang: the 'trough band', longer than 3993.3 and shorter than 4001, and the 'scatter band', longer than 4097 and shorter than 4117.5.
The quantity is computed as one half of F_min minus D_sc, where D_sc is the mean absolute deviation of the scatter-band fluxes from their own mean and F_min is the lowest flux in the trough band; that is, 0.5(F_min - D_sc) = 16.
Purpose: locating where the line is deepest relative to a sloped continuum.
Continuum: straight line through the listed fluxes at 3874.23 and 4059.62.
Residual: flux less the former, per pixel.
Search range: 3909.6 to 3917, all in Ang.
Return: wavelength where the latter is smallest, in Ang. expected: 3916.39 Ang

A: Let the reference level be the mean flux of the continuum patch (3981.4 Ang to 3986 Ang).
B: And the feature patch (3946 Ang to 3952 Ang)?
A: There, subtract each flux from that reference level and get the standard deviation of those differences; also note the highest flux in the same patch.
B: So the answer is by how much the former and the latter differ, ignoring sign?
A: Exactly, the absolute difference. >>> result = 32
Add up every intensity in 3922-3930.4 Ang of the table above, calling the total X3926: 246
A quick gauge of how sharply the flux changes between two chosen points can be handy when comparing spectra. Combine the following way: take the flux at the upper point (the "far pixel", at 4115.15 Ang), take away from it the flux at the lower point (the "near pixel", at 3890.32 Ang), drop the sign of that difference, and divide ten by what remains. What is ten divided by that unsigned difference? 1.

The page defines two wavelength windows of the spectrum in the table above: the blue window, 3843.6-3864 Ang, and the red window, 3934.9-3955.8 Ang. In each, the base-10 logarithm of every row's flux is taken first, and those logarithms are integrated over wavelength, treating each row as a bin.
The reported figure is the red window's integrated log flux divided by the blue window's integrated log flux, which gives 1.02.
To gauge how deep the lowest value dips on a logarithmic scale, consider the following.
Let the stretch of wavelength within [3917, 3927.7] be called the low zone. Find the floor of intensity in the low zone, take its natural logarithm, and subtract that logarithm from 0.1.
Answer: -3.04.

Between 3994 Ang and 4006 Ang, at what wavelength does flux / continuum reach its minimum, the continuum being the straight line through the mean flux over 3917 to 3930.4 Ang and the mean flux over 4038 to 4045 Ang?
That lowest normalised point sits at 4004.84 Ang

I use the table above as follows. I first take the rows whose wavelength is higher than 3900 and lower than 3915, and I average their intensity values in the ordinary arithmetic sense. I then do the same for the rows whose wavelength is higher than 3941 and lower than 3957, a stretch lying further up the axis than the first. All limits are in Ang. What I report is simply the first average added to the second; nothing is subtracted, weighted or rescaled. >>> 62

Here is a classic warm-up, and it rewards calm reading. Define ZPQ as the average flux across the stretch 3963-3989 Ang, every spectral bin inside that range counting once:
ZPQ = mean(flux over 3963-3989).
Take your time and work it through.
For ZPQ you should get 25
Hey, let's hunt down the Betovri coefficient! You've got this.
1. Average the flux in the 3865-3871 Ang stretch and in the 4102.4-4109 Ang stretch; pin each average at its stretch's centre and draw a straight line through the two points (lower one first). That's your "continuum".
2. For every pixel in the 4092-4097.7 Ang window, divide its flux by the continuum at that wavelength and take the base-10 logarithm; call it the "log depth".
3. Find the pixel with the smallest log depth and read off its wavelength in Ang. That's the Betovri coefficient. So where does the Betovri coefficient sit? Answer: 4097.18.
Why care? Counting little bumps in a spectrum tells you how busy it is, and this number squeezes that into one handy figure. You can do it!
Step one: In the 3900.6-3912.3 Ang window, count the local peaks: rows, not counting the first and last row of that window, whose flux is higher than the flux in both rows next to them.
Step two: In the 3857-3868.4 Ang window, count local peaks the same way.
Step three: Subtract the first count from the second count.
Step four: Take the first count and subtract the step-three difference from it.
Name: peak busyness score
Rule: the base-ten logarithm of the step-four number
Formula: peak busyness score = 0.60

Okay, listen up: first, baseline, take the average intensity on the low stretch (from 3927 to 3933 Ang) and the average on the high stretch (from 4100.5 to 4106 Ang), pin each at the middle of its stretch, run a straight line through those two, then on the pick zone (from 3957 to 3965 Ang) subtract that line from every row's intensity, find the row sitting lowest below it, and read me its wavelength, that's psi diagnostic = 3963.56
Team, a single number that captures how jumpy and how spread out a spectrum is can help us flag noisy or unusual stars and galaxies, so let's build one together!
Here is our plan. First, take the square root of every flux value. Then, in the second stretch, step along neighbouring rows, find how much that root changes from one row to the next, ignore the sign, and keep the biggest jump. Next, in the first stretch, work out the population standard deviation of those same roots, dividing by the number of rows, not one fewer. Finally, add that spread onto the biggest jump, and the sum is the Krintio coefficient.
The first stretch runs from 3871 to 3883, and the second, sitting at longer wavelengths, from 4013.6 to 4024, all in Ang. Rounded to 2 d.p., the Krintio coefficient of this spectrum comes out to 0.92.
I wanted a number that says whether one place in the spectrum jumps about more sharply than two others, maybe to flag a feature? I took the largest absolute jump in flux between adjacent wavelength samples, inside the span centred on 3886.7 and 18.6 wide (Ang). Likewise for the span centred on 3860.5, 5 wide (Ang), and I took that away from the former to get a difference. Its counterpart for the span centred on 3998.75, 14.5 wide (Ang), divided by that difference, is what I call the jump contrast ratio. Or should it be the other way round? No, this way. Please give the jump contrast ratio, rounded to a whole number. 3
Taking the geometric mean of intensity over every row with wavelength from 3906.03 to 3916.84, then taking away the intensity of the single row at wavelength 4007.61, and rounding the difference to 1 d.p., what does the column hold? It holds -3.4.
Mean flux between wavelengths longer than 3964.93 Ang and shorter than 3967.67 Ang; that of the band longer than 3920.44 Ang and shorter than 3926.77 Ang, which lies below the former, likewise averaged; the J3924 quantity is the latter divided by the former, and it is 2.04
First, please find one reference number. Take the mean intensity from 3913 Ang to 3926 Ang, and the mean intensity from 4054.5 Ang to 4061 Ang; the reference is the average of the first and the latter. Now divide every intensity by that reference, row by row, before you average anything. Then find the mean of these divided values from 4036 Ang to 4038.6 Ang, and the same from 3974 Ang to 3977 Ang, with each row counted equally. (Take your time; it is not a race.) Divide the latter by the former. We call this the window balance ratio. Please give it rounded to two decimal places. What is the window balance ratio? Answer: 0.71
